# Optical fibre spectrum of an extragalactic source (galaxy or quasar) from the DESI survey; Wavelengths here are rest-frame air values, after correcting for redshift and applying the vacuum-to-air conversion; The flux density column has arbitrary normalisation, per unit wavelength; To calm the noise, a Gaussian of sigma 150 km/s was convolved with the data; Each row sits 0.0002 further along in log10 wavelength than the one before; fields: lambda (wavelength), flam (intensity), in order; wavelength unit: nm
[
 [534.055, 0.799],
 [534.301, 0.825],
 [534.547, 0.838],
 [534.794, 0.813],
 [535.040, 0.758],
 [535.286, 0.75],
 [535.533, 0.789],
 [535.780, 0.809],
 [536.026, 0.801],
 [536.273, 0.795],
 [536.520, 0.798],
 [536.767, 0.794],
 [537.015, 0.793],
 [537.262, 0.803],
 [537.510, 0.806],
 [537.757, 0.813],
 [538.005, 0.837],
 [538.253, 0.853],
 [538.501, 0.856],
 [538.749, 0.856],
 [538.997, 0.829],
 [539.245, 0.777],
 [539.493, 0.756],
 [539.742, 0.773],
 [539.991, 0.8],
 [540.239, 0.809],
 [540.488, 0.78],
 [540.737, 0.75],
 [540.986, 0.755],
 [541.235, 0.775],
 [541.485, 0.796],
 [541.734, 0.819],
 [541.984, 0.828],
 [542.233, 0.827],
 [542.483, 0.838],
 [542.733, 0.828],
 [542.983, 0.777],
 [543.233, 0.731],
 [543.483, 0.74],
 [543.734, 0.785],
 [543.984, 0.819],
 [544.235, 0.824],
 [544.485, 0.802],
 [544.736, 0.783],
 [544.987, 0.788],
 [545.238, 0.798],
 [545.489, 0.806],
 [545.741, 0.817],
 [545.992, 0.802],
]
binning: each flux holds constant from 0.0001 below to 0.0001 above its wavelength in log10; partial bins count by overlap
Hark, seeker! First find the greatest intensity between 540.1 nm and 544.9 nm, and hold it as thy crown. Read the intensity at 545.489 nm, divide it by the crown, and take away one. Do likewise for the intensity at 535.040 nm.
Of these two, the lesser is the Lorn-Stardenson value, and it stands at -0.10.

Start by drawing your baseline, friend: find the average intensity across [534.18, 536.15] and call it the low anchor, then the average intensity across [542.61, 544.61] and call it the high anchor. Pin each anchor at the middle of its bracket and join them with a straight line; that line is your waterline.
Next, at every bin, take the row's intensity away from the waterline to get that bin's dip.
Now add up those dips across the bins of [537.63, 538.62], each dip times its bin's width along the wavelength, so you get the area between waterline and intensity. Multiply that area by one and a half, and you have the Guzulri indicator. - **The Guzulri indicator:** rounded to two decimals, -0.07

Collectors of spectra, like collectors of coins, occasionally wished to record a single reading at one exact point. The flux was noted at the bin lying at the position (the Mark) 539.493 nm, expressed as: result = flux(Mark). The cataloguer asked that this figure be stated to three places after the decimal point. 0.756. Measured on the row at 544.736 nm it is 0.783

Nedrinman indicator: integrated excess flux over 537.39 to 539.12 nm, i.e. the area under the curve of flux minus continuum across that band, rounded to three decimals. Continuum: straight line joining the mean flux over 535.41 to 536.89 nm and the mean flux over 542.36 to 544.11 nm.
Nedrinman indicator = 0.071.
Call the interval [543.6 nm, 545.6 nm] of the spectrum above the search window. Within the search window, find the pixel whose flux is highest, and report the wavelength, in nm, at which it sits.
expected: 544.235 nm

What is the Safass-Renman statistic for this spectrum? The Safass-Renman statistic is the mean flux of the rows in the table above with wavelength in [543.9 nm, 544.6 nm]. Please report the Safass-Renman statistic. 0.815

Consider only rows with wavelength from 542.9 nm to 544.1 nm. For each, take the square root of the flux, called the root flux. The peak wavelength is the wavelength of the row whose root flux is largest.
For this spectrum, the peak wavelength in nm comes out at 543.984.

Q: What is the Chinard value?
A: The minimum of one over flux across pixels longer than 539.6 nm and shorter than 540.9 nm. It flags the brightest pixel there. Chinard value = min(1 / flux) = 1.24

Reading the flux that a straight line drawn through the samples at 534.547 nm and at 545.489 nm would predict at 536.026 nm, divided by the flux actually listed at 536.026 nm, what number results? 1.04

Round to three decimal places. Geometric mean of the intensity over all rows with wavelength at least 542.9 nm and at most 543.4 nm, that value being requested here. 0.754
